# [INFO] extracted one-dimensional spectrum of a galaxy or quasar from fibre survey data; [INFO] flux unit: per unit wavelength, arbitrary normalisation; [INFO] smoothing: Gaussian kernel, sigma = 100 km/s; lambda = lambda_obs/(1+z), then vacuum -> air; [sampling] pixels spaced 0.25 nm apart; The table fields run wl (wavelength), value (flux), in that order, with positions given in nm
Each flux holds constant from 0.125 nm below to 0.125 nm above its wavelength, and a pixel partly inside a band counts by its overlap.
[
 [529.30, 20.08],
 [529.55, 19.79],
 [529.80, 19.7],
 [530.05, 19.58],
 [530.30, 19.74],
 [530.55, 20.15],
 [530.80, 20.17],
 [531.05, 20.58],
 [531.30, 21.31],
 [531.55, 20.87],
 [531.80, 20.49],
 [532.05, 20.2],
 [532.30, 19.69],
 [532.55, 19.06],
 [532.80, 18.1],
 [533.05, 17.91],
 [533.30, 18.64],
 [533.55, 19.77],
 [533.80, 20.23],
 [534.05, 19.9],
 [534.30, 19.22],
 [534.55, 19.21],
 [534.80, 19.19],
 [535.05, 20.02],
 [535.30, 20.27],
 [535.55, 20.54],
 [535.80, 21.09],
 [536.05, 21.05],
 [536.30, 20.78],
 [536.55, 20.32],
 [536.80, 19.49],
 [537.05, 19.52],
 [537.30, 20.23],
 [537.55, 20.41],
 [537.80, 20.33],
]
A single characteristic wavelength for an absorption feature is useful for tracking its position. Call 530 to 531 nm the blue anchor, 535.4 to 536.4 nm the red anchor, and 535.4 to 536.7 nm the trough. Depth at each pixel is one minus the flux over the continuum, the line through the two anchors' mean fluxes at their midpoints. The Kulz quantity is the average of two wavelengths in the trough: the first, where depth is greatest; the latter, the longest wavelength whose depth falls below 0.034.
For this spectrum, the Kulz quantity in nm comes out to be 536.55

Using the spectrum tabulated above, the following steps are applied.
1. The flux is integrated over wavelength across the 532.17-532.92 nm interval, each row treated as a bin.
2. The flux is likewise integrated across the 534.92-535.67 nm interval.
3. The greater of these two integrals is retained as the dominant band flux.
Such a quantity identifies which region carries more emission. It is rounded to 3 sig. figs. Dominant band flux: 15.2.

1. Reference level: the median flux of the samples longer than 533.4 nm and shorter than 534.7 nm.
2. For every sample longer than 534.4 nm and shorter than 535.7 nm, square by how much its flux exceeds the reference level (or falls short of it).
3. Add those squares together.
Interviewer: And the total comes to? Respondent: 1.6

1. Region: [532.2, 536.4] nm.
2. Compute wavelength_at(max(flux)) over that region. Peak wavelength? 535.80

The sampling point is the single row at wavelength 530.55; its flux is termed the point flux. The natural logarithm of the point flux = 3.00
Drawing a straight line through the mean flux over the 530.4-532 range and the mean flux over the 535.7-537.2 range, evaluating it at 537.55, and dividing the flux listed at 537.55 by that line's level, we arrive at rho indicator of 1.00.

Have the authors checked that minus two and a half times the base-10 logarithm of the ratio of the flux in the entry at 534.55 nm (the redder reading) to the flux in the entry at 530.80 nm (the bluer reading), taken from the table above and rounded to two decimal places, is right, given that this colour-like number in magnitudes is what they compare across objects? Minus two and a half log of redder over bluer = 0.05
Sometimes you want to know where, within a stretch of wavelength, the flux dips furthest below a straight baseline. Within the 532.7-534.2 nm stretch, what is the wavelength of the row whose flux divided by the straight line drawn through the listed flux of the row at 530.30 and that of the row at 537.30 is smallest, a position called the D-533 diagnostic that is 533.05 nm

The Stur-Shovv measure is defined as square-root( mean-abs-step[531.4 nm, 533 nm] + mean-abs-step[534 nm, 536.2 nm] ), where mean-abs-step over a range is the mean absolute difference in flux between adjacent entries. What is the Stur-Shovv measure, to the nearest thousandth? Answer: 0.941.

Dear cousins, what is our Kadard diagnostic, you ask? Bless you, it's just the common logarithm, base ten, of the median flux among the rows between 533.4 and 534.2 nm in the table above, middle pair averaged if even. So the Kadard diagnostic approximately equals 1.30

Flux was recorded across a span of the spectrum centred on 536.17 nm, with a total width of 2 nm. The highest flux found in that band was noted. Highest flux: 21.09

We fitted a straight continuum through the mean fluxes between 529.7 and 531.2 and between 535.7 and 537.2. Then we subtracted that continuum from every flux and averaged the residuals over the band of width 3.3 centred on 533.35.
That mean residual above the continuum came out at -0.82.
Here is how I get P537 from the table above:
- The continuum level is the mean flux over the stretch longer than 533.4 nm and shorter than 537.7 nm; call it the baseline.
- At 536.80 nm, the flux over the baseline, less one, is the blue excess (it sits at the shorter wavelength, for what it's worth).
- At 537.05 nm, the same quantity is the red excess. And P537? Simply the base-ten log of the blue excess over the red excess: 0.02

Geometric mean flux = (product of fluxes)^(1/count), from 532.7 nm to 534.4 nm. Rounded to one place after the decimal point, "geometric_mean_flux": 19.1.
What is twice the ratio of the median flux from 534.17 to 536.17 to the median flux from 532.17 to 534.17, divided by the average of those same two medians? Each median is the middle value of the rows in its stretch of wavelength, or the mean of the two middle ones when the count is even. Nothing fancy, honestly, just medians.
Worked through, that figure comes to 0.105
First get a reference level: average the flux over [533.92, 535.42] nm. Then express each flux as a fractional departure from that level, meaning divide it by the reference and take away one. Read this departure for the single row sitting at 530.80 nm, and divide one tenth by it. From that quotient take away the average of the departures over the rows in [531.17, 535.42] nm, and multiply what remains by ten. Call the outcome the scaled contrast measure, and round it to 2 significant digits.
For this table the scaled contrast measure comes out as 37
